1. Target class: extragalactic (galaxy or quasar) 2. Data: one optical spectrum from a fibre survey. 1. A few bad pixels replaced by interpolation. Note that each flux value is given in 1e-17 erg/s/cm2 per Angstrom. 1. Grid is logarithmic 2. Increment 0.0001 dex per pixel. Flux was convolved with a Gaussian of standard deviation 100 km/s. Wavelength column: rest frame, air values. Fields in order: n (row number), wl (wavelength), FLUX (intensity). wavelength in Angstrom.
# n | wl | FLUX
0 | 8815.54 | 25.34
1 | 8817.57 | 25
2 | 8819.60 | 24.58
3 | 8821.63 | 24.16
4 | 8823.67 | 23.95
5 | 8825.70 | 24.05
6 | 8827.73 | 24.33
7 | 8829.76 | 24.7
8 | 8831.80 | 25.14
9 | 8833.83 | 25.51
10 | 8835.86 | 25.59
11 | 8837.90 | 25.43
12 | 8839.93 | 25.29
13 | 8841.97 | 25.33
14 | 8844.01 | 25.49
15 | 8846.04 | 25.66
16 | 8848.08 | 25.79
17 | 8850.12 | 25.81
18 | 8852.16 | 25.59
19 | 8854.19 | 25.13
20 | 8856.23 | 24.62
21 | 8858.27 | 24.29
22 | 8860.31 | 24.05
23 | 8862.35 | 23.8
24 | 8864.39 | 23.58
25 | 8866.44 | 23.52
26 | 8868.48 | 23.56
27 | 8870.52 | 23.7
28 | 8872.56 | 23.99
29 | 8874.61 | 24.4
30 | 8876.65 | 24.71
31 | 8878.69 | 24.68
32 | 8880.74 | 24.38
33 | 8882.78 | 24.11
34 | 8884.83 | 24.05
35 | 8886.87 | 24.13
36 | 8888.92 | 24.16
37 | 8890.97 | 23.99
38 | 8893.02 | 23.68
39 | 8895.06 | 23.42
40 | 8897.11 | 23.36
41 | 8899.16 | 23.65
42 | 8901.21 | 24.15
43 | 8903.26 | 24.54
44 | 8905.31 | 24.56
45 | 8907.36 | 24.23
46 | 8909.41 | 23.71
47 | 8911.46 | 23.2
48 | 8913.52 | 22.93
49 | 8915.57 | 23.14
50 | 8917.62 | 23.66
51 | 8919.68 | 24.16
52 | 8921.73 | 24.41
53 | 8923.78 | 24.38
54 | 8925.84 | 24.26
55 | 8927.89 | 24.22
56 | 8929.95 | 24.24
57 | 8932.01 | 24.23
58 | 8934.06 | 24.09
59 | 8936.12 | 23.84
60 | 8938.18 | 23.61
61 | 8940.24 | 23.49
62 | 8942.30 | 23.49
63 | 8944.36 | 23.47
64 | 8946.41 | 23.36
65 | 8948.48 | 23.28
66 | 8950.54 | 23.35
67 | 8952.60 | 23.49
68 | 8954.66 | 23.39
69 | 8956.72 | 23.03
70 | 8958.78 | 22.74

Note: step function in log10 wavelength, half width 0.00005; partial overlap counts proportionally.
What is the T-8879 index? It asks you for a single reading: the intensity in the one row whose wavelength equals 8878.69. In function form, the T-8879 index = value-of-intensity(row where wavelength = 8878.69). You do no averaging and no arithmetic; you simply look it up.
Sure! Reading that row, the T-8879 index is 24.68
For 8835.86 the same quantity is 25.59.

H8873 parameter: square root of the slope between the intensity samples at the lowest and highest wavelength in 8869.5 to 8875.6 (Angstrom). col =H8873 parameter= 0.41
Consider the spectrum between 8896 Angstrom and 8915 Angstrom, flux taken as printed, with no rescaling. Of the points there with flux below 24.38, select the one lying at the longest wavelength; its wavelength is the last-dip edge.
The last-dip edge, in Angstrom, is 8913.52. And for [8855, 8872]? 8870.52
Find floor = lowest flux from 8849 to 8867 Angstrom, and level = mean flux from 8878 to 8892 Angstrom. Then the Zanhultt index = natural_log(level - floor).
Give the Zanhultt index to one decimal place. -0.4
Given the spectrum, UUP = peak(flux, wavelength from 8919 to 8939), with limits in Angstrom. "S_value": 24.41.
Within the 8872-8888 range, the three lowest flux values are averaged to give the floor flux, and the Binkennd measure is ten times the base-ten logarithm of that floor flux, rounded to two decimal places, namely 13.81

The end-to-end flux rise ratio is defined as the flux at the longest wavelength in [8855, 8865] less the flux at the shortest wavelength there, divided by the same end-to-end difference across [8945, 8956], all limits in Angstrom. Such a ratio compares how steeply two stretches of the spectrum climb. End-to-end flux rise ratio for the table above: -35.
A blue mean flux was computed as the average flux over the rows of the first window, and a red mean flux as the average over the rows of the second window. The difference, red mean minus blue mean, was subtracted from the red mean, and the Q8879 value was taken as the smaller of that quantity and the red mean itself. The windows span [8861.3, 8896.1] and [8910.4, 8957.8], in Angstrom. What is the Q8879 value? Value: 23.68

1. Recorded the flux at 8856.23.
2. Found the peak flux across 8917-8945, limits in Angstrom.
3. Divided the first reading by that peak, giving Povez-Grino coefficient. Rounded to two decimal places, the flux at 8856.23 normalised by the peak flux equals 1.01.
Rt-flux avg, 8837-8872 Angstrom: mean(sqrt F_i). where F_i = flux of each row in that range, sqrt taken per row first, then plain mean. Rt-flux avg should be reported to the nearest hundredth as 4.97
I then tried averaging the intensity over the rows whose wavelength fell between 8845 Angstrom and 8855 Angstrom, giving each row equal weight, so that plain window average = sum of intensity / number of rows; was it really 25.6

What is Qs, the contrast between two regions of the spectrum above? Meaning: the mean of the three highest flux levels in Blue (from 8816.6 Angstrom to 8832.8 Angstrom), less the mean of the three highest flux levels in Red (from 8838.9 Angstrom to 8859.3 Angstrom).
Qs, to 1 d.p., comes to -0.8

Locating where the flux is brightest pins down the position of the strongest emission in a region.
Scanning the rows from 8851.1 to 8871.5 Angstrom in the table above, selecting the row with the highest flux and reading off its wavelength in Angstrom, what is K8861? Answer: 8852.16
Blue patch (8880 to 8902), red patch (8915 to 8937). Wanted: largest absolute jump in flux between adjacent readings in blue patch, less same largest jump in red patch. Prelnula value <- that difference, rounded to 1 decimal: 0.0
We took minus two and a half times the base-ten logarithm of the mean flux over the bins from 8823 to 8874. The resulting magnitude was -3.48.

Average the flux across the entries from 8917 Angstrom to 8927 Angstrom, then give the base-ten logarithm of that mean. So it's 1.38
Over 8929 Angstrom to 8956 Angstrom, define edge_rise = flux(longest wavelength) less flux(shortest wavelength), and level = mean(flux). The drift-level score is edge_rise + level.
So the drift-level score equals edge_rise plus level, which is 22.8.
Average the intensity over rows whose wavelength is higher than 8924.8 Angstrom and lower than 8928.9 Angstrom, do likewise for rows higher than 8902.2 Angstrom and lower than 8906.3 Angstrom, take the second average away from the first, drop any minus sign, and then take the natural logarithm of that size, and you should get -1.2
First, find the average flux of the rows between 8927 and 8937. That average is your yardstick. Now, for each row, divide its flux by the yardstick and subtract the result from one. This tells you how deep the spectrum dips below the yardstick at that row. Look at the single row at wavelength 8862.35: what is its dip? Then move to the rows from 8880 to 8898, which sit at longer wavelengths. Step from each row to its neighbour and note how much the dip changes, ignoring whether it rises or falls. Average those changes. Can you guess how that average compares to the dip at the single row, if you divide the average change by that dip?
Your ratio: 0.5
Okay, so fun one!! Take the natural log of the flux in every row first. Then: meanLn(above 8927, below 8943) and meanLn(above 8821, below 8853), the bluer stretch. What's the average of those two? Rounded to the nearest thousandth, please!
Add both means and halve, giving 3.198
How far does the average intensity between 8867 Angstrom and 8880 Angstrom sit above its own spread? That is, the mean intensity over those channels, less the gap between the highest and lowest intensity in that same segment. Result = 23.0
